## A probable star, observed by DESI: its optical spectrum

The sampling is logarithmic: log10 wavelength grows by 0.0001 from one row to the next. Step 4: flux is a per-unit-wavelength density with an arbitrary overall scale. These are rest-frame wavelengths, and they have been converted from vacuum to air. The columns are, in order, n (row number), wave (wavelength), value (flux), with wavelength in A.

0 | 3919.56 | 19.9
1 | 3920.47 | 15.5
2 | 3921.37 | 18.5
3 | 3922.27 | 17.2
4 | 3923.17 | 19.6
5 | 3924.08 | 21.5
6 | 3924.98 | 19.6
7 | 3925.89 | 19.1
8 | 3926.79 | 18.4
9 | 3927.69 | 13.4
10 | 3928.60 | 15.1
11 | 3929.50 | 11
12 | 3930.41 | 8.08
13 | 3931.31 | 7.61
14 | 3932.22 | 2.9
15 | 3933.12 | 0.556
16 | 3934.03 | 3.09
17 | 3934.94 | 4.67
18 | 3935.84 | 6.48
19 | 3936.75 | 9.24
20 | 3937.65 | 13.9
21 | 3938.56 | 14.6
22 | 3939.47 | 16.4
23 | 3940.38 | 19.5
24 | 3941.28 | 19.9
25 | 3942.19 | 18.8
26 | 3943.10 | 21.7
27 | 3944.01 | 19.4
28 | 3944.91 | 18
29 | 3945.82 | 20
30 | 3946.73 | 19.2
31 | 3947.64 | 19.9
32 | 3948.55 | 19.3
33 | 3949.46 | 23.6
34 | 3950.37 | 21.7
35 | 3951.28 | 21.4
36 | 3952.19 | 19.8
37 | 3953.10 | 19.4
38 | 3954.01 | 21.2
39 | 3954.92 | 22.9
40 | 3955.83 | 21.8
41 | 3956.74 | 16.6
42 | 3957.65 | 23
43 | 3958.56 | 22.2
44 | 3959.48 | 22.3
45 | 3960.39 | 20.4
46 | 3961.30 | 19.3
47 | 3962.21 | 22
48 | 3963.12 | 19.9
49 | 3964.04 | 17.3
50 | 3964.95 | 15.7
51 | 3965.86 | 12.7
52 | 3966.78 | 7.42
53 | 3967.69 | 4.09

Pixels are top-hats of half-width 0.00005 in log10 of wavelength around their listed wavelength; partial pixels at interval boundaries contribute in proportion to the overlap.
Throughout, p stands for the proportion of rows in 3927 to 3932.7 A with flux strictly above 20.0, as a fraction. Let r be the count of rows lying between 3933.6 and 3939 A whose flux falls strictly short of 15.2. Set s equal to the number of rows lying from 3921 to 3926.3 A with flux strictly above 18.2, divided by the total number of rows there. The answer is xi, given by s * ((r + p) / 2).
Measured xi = 2.50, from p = 0.0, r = 6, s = 0.83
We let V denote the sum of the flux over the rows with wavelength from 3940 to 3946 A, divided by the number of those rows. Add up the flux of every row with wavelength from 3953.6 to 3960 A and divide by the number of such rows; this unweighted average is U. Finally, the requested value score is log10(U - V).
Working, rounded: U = 21.4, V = 20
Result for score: 0.26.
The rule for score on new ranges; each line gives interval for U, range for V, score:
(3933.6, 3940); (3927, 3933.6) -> 0.14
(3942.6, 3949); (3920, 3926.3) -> -0.03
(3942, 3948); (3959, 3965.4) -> -1.85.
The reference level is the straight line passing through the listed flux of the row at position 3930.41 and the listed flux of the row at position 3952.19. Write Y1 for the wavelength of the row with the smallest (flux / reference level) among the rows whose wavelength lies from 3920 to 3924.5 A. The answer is 3924.08 A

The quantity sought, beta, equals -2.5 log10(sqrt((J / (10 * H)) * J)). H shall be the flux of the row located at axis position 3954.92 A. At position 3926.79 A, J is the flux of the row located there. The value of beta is -0.21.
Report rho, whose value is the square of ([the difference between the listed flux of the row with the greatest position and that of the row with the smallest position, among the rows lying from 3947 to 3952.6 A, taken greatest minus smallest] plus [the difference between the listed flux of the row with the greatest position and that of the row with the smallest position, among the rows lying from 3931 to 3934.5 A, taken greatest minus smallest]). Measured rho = 21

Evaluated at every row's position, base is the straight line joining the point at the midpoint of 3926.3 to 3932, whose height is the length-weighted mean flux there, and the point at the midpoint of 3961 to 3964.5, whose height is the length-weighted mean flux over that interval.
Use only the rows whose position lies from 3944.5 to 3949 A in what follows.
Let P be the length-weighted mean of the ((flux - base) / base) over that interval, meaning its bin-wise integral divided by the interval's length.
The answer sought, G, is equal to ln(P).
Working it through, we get -1.57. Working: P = 0.208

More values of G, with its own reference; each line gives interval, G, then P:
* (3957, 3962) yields -2.06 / 0.127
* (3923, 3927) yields -0.23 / 0.796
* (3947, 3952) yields -1.32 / 0.267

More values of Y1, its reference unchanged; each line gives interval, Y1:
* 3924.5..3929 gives 3927.69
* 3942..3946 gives 3944.91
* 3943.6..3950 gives 3948.55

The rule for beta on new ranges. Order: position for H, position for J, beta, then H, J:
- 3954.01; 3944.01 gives -0.31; 21.2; 19.4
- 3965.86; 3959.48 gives -0.74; 12.7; 22.3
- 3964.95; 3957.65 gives -0.66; 15.7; 23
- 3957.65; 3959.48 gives -0.42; 23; 22.3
